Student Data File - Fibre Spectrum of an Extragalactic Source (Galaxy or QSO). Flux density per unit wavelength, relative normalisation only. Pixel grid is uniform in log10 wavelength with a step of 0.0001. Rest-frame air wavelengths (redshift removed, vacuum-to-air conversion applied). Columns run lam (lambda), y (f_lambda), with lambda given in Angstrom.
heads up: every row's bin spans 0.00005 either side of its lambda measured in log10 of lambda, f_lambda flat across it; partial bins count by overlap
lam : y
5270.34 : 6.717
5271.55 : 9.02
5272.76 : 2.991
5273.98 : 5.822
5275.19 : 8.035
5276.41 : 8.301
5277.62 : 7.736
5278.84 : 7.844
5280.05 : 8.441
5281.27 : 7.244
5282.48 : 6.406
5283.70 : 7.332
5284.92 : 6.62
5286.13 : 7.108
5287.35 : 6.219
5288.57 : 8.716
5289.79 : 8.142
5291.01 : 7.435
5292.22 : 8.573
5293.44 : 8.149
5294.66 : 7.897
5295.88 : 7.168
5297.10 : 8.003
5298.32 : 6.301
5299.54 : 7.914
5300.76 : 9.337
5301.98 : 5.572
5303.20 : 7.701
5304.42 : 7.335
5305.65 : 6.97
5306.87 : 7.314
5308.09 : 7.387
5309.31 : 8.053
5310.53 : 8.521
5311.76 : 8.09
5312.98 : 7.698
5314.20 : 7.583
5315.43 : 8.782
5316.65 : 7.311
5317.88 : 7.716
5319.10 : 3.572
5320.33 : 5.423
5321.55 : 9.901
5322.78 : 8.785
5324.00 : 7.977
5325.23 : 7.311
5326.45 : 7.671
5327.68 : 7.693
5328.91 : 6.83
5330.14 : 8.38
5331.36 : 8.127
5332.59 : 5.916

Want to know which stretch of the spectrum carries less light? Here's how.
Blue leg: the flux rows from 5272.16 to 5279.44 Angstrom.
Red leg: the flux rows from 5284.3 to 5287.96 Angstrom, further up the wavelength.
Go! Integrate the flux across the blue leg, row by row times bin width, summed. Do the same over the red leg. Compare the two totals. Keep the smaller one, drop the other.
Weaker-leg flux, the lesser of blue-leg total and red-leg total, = 24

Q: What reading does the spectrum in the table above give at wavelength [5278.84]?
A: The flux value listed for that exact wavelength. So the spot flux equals 7.844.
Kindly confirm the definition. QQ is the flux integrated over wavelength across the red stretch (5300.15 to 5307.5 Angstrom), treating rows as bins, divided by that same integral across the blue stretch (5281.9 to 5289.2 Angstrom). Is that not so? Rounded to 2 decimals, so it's 1.05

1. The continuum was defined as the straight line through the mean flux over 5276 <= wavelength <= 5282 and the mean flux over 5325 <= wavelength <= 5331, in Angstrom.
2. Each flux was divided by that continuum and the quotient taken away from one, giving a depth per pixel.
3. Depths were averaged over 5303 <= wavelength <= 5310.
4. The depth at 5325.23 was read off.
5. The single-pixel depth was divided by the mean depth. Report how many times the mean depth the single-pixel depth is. 1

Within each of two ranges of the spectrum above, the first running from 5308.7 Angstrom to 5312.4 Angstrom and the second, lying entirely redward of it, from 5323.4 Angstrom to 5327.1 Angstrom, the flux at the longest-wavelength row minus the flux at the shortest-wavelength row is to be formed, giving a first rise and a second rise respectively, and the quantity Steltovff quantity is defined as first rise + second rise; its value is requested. -0.3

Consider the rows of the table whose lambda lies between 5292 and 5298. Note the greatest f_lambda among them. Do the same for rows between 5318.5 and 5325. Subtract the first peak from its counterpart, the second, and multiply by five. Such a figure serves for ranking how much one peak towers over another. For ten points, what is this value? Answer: 6.6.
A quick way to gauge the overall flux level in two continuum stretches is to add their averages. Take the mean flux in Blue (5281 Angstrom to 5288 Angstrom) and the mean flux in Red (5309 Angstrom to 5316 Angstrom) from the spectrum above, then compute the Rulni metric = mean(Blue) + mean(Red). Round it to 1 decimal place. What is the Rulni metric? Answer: 14.9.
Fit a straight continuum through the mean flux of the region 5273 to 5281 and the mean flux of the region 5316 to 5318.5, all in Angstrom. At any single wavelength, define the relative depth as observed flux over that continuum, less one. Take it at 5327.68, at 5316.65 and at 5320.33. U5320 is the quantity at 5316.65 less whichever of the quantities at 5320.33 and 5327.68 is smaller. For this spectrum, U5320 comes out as 0.25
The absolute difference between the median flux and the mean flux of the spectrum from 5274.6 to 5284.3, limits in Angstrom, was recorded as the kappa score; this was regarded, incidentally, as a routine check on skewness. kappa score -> 0.12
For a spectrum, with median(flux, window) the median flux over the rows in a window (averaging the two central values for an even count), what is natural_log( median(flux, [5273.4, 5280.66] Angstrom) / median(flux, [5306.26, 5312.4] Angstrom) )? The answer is -0.014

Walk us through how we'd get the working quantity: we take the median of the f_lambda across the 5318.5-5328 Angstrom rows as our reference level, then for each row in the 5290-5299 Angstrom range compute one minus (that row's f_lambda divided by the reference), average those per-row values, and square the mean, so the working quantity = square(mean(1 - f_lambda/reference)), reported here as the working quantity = 0.000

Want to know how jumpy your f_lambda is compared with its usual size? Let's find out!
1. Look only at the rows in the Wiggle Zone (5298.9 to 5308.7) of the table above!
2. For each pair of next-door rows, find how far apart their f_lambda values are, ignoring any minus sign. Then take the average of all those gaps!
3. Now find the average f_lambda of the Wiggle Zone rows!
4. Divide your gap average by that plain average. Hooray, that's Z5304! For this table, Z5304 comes 0.16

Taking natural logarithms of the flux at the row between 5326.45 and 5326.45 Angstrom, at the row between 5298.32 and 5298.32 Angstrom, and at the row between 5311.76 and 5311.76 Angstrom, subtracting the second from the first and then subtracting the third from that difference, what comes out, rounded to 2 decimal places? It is -1.89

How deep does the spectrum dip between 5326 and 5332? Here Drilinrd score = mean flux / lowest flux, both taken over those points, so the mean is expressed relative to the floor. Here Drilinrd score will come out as 1.13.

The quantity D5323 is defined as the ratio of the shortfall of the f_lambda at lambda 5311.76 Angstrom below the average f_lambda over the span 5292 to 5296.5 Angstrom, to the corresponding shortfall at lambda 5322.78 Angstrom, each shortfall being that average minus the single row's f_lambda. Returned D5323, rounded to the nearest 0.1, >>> 0.2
